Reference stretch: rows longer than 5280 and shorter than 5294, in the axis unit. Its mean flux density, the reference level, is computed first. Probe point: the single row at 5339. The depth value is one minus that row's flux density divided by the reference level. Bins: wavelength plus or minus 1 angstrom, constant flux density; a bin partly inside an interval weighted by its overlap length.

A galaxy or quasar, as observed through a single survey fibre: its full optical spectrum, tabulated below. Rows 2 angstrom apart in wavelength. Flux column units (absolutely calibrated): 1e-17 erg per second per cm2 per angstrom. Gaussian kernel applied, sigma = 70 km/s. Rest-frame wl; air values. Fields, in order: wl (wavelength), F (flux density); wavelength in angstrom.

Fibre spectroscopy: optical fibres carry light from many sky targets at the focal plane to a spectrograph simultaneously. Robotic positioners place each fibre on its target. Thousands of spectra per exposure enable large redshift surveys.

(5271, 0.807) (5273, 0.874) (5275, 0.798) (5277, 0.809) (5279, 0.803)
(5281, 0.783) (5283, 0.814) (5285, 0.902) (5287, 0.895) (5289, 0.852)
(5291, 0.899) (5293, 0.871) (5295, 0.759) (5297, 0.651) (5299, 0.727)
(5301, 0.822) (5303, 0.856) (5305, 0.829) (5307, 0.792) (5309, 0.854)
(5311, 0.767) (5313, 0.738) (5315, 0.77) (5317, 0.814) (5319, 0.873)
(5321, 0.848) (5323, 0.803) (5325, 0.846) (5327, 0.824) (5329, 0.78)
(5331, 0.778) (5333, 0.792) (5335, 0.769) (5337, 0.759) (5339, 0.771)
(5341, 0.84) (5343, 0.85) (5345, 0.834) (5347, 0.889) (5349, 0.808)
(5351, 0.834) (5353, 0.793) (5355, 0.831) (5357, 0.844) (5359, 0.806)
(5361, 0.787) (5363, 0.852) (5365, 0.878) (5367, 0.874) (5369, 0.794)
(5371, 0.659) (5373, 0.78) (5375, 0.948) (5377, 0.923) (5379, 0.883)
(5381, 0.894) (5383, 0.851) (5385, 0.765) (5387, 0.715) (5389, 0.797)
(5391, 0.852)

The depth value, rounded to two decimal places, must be 0.10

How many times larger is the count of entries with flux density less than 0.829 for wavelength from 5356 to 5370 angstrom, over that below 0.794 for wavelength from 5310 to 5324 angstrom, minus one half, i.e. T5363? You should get 0.50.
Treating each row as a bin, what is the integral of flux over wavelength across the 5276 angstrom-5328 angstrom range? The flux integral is 42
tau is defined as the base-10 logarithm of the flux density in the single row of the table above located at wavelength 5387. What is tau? -0.15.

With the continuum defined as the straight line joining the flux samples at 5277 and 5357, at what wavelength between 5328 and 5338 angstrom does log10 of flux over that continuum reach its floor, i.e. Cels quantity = 5337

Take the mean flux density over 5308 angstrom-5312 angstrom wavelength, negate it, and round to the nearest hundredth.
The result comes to -0.81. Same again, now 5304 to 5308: -0.81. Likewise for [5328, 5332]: -0.78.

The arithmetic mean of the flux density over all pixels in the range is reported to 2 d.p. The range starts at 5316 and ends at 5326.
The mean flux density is 0.84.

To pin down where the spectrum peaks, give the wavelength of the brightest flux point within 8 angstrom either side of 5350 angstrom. 5347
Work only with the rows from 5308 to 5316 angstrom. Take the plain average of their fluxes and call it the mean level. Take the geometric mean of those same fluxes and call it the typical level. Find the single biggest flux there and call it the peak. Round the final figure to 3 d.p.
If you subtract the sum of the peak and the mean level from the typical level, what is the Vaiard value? -0.855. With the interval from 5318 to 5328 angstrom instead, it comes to -0.873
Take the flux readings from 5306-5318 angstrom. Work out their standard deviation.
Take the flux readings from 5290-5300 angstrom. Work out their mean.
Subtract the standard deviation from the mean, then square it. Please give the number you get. 0.55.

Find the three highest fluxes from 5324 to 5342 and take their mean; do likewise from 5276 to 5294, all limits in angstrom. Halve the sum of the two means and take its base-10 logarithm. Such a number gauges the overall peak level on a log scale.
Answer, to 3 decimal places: -0.062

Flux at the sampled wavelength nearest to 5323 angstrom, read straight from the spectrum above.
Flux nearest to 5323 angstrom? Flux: 0.803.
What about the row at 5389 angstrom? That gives 0.797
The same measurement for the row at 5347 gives 0.889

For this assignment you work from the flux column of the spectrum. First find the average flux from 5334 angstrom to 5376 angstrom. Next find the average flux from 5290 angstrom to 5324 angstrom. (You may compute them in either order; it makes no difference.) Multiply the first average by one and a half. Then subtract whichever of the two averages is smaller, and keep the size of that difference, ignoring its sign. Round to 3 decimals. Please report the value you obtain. 0.424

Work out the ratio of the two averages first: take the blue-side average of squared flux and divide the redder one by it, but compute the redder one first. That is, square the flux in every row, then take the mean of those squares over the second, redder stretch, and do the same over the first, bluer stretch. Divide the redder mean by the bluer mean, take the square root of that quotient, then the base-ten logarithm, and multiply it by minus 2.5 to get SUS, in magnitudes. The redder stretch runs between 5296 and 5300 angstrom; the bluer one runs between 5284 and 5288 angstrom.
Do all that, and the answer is 0.29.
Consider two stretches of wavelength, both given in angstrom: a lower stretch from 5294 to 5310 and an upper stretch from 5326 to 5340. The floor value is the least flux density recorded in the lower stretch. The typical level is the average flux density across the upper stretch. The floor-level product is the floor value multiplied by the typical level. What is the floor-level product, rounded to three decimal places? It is 0.509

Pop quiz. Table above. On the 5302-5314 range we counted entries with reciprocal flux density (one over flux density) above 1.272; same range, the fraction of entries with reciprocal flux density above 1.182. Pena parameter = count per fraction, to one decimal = 3.0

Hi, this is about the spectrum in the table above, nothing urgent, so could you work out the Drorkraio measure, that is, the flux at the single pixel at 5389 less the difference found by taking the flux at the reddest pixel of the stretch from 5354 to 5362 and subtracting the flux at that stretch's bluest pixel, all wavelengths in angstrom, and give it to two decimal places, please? 0.84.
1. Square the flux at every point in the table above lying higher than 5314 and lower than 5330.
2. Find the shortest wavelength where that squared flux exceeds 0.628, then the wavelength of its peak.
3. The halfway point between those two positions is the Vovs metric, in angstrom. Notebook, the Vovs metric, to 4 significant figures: 5318 angstrom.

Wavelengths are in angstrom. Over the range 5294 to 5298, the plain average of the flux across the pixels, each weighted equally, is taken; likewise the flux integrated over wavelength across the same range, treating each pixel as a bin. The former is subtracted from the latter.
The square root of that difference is 1.45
